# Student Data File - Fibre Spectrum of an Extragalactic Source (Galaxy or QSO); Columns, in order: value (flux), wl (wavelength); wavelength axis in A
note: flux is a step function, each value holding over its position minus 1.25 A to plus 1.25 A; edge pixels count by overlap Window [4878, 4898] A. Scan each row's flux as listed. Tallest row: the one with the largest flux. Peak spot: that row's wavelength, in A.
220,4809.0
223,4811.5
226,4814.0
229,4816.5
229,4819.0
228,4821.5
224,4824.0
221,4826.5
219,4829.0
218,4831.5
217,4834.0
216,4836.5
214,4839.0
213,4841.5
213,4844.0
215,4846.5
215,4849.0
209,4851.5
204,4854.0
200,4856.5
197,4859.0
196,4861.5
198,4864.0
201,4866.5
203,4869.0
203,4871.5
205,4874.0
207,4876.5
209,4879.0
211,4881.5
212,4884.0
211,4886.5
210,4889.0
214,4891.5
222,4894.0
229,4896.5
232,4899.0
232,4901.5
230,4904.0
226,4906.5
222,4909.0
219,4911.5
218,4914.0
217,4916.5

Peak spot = 4896.5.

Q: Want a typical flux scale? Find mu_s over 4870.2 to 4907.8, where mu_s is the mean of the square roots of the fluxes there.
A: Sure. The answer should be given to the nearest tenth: 14.7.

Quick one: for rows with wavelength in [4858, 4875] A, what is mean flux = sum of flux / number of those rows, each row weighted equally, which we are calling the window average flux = 200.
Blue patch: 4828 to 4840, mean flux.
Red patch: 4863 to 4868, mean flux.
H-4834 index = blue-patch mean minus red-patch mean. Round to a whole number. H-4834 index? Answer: 17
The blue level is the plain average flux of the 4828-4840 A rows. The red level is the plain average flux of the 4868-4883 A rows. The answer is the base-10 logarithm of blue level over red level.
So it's 0.021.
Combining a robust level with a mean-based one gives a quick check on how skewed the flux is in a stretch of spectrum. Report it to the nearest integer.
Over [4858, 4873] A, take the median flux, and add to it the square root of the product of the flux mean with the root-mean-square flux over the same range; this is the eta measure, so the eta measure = 399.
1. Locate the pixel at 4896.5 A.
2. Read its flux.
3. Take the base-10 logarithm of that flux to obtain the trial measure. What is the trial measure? 2.36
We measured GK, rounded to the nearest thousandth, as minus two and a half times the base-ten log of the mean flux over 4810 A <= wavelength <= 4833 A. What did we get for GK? -5.876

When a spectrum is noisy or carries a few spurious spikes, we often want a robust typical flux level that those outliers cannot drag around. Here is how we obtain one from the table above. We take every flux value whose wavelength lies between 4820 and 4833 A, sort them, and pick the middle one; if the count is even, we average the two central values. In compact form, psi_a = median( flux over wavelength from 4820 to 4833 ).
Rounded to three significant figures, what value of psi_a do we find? 221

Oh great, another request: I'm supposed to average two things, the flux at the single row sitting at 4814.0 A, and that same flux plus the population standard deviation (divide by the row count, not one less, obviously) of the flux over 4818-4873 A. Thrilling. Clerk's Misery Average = 231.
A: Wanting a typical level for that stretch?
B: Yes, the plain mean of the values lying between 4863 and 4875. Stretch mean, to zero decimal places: 202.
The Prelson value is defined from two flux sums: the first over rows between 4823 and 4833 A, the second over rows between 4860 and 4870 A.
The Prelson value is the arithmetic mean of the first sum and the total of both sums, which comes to 1281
